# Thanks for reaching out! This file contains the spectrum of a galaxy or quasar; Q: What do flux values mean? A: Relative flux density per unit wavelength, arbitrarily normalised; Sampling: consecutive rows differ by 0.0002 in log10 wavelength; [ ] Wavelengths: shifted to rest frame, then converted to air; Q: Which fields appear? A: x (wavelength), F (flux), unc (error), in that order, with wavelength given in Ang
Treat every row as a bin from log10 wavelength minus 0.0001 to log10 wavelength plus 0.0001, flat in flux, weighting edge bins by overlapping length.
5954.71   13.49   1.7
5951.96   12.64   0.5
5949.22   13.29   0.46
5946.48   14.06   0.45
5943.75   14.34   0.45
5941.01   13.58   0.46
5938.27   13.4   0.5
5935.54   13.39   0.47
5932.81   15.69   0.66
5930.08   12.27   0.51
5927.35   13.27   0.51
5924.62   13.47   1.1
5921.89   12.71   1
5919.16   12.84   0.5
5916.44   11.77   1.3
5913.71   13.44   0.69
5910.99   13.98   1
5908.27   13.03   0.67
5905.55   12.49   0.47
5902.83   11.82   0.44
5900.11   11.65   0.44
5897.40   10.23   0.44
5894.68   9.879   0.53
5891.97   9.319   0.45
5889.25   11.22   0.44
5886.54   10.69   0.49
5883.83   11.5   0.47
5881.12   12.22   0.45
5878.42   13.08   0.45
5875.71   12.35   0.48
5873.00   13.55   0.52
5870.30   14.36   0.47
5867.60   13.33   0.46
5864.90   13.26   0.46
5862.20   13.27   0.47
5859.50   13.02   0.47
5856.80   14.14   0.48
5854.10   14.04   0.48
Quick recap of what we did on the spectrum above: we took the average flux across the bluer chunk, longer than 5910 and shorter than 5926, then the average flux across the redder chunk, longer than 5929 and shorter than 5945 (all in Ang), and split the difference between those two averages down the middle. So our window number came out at 13.4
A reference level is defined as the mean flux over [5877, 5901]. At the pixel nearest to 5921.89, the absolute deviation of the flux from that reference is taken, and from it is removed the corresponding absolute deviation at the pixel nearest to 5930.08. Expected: 0.4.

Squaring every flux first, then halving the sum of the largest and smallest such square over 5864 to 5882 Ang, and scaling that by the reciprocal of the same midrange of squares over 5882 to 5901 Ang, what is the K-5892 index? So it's 1.6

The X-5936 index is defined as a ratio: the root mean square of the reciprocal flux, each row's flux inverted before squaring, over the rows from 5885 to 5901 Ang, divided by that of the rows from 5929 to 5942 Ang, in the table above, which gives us 1.30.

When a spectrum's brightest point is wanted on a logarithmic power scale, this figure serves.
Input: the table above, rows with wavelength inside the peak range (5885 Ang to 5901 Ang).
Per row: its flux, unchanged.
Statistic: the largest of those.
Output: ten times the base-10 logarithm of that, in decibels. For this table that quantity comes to 10.7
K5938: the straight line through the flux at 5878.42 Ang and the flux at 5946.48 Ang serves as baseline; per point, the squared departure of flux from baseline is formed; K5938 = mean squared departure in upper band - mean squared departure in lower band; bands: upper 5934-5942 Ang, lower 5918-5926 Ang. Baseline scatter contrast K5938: -0.3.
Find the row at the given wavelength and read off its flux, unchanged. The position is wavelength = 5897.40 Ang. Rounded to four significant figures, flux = 10.23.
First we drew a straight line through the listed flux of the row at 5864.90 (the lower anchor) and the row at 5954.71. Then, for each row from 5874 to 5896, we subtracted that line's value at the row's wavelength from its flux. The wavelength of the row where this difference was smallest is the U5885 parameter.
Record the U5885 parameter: 5891.97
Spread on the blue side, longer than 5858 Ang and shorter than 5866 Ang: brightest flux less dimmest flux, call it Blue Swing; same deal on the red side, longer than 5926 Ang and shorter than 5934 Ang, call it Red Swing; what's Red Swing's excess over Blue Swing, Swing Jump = 3.2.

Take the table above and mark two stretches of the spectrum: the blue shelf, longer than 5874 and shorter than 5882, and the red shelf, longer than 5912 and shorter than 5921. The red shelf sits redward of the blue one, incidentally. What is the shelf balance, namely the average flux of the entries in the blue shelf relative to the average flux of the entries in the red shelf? 0.99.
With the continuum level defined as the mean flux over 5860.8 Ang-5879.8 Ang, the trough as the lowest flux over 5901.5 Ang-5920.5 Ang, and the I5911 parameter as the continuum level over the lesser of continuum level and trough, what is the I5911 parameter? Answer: 1.13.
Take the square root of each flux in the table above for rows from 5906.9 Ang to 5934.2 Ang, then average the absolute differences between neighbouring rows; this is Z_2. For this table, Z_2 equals 0.149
